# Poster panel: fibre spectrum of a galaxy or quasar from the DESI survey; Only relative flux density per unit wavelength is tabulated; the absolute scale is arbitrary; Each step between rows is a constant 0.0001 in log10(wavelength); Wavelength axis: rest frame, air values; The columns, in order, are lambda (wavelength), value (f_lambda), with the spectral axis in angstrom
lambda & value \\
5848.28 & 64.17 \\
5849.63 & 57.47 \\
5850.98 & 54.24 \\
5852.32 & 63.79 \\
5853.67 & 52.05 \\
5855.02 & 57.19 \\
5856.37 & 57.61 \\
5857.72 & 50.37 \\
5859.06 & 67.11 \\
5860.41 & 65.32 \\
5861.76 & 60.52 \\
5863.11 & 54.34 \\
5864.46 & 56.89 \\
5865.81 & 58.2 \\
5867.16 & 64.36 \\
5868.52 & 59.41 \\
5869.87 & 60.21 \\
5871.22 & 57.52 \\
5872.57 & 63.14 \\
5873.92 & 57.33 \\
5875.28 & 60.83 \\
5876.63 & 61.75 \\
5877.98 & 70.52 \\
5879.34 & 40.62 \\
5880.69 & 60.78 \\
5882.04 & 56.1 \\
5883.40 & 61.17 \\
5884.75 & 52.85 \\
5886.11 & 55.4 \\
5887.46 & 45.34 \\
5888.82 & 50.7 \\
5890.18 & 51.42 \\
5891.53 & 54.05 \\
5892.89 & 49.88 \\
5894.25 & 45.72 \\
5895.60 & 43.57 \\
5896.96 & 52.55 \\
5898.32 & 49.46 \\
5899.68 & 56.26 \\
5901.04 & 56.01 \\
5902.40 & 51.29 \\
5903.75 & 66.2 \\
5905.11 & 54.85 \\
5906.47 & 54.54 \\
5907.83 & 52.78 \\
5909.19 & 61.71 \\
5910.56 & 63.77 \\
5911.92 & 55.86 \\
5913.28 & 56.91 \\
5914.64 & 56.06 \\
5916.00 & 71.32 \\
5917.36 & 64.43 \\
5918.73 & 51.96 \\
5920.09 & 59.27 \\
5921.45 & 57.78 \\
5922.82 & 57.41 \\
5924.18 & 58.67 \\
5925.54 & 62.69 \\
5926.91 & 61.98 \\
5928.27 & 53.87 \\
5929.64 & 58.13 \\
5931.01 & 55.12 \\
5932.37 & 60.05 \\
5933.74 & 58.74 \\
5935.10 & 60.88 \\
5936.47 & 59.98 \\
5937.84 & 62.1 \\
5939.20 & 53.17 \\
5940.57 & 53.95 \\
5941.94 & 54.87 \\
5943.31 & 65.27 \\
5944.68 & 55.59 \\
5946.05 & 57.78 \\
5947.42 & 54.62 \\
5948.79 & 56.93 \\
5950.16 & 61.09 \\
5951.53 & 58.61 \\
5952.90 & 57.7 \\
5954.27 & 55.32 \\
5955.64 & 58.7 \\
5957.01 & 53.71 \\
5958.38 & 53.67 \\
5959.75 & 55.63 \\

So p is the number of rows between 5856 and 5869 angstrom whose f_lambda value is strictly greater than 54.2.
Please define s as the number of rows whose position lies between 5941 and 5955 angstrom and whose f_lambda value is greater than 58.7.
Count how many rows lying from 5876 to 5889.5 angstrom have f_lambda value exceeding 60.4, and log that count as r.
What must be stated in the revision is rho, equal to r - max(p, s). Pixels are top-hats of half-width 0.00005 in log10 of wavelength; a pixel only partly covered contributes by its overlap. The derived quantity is -5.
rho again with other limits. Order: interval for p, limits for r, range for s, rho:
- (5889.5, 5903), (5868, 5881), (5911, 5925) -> 2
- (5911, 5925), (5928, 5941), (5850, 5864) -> -7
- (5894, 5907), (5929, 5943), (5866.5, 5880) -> -5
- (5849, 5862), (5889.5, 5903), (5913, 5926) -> -8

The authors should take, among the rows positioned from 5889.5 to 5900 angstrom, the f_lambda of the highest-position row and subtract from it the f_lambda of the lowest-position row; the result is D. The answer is 5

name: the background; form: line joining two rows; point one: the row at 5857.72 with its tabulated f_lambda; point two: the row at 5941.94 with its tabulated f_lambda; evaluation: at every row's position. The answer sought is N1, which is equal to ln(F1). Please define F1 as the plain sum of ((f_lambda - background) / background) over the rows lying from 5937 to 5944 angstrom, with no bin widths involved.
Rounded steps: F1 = 0.28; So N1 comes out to -1.27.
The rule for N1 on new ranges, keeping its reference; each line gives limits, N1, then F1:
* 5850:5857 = -0.39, 0.68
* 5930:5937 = -0.88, 0.42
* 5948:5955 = -1.47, 0.23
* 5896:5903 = -3.04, 0.05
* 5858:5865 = 0.01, 1.01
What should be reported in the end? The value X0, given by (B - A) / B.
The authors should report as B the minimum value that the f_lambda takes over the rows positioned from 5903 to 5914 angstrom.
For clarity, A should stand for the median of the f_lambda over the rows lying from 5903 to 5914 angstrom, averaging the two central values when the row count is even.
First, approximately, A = 56.4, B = 52.78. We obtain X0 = -0.068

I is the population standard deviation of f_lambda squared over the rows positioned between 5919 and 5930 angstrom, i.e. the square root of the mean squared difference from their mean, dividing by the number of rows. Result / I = 302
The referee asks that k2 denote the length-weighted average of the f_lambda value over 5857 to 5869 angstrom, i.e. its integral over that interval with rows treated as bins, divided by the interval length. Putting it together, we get 59.6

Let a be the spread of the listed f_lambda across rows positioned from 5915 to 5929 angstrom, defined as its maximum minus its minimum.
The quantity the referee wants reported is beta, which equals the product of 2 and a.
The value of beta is 39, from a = 19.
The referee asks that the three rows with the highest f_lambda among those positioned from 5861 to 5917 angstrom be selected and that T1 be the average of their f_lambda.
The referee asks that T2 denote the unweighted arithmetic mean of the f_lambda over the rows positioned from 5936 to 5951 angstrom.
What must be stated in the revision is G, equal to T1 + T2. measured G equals 127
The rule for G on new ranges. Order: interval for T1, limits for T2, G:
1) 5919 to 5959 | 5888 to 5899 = 113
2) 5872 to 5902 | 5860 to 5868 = 125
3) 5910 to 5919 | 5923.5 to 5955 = 125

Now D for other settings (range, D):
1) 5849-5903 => -6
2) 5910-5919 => -12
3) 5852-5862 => -3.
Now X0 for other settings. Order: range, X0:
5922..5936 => -0.090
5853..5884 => -0.463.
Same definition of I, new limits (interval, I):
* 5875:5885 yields 896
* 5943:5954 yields 379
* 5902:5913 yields 606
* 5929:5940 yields 324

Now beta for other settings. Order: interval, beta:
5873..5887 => 60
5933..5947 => 24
